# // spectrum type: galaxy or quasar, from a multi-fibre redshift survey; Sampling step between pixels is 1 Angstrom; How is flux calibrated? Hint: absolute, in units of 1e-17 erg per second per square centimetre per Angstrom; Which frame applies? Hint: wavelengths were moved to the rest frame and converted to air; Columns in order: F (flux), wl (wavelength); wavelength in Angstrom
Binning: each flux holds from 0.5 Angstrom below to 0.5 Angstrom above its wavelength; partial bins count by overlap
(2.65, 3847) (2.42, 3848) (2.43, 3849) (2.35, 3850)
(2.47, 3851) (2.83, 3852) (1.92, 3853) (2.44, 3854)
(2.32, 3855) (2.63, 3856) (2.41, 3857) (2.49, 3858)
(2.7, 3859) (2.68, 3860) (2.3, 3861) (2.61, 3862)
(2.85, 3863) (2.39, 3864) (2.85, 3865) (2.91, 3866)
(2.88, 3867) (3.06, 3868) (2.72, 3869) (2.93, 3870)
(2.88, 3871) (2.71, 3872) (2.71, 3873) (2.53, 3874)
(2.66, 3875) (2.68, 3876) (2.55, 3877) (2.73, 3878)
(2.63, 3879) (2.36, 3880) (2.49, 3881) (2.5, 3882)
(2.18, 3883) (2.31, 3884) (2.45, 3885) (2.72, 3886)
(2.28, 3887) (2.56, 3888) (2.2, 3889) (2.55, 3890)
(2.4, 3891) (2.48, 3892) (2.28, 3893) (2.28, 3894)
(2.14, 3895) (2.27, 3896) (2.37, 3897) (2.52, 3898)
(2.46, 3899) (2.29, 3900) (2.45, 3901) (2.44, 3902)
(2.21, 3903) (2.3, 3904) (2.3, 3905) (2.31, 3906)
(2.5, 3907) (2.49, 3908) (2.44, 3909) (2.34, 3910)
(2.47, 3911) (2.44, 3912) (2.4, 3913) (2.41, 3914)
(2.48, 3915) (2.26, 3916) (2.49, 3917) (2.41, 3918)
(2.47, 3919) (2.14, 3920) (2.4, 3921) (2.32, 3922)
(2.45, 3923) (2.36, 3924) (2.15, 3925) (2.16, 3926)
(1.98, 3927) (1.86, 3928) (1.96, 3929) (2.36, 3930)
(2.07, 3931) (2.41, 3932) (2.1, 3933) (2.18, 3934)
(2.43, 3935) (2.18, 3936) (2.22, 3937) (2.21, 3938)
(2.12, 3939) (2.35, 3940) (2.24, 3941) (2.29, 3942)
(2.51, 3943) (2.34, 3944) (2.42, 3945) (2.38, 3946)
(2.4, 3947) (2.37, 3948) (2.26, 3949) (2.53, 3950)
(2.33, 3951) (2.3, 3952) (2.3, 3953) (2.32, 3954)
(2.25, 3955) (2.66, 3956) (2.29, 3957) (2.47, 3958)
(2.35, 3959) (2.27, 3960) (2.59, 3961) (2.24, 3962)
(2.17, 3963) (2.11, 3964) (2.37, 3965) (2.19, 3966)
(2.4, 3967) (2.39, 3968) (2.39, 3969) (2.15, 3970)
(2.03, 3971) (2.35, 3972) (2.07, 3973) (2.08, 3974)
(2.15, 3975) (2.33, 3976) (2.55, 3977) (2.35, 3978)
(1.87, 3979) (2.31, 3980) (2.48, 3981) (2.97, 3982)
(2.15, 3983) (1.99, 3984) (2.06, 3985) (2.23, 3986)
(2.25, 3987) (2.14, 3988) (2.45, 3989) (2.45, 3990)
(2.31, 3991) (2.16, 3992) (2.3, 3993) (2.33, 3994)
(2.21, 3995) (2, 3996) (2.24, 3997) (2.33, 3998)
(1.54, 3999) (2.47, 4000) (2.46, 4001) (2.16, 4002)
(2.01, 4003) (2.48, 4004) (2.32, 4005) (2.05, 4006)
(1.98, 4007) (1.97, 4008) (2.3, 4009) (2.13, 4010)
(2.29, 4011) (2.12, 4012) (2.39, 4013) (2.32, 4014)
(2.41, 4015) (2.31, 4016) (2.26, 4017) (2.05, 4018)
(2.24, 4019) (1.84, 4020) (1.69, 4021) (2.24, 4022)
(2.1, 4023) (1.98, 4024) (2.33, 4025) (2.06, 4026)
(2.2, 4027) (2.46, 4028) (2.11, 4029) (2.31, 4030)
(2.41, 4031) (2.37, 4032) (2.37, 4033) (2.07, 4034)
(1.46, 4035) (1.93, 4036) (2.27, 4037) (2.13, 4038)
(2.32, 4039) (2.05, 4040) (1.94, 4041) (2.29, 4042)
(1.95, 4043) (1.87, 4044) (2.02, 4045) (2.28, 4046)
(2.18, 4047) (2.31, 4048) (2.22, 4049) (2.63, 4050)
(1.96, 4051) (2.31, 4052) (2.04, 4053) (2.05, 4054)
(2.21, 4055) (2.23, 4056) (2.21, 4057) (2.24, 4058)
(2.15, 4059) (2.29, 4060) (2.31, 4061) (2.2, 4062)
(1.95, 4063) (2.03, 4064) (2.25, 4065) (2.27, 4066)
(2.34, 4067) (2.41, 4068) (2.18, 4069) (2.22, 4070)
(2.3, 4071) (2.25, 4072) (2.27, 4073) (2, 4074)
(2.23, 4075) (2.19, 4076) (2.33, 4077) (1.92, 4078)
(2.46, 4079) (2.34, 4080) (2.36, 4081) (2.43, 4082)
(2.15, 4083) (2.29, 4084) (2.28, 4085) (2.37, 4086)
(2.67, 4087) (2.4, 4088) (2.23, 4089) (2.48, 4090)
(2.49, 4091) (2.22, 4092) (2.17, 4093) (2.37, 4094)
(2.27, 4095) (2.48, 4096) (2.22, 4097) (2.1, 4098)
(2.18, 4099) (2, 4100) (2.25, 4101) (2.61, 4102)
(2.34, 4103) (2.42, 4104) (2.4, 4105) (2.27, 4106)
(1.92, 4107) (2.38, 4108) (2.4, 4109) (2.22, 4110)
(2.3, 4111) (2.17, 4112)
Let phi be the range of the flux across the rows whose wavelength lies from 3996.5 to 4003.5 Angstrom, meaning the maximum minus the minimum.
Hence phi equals 0.930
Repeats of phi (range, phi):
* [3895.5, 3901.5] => 0.250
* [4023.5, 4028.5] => 0.480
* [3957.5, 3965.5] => 0.480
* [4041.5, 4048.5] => 0.440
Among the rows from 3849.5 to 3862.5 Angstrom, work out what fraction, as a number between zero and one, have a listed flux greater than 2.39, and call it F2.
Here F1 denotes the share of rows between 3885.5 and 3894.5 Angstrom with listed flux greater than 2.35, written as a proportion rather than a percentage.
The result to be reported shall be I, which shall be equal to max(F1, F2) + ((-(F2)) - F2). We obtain -0.69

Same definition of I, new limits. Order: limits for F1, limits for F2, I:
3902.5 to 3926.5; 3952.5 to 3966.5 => 0.15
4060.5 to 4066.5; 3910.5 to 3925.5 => -0.67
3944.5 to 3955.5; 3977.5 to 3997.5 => 0.05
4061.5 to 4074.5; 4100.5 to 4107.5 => -0.43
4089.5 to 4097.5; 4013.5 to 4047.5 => 0.32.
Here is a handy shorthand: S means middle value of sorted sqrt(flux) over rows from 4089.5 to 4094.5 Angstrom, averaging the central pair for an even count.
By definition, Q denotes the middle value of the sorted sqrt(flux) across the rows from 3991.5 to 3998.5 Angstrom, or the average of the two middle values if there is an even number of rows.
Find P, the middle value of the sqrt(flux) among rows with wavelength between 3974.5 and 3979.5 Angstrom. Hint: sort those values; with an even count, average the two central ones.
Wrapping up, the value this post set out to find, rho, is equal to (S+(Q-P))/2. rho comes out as 0.755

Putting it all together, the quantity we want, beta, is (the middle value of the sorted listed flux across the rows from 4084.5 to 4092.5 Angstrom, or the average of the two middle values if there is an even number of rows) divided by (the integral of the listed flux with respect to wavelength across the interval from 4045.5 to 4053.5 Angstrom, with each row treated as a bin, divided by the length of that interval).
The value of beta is 1.06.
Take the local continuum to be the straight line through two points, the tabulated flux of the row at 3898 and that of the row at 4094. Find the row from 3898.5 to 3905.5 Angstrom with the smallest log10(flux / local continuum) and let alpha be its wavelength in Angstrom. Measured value 3903 Angstrom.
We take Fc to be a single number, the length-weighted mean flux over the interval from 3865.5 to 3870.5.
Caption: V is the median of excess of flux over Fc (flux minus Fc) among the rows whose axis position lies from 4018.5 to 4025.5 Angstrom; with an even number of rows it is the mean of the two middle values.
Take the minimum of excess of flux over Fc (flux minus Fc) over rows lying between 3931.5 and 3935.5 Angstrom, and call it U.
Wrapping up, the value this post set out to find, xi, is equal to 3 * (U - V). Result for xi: 0.0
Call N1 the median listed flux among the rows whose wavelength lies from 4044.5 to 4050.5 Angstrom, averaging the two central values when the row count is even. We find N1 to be 2.25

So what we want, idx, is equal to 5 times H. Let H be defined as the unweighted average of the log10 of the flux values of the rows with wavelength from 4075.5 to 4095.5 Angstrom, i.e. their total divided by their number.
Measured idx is 1.82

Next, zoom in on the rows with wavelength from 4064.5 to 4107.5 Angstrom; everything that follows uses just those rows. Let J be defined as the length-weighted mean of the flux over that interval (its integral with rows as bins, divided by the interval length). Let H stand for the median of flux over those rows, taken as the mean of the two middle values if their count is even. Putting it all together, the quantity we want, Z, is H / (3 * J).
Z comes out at 0.331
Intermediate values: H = 2.27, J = 2.29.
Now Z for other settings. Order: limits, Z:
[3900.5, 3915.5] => 0.339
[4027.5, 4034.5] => 0.343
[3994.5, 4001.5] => 0.343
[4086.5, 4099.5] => 0.325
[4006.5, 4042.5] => 0.343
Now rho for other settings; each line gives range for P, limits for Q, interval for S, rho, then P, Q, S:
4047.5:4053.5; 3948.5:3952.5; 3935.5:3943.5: 0.755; 1.50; 1.52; 1.49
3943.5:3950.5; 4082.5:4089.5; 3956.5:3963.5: 0.742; 1.54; 1.51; 1.51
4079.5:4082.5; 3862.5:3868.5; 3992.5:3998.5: 0.832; 1.54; 1.69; 1.51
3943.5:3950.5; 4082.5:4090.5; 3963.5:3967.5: 0.747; 1.54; 1.53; 1.51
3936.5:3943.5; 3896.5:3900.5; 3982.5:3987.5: 0.762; 1.50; 1.55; 1.47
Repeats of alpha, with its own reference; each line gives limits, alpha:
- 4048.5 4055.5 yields 4051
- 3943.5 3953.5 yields 3949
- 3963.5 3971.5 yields 3971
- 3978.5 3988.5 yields 3979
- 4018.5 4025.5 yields 4021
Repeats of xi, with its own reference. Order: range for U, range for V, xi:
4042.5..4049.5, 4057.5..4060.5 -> -1.1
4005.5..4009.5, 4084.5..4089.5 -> -1.2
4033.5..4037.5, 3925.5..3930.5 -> -1.6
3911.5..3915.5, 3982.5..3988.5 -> 0.8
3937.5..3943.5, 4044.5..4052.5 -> -0.4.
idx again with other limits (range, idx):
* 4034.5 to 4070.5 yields 1.66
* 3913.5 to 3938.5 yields 1.76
